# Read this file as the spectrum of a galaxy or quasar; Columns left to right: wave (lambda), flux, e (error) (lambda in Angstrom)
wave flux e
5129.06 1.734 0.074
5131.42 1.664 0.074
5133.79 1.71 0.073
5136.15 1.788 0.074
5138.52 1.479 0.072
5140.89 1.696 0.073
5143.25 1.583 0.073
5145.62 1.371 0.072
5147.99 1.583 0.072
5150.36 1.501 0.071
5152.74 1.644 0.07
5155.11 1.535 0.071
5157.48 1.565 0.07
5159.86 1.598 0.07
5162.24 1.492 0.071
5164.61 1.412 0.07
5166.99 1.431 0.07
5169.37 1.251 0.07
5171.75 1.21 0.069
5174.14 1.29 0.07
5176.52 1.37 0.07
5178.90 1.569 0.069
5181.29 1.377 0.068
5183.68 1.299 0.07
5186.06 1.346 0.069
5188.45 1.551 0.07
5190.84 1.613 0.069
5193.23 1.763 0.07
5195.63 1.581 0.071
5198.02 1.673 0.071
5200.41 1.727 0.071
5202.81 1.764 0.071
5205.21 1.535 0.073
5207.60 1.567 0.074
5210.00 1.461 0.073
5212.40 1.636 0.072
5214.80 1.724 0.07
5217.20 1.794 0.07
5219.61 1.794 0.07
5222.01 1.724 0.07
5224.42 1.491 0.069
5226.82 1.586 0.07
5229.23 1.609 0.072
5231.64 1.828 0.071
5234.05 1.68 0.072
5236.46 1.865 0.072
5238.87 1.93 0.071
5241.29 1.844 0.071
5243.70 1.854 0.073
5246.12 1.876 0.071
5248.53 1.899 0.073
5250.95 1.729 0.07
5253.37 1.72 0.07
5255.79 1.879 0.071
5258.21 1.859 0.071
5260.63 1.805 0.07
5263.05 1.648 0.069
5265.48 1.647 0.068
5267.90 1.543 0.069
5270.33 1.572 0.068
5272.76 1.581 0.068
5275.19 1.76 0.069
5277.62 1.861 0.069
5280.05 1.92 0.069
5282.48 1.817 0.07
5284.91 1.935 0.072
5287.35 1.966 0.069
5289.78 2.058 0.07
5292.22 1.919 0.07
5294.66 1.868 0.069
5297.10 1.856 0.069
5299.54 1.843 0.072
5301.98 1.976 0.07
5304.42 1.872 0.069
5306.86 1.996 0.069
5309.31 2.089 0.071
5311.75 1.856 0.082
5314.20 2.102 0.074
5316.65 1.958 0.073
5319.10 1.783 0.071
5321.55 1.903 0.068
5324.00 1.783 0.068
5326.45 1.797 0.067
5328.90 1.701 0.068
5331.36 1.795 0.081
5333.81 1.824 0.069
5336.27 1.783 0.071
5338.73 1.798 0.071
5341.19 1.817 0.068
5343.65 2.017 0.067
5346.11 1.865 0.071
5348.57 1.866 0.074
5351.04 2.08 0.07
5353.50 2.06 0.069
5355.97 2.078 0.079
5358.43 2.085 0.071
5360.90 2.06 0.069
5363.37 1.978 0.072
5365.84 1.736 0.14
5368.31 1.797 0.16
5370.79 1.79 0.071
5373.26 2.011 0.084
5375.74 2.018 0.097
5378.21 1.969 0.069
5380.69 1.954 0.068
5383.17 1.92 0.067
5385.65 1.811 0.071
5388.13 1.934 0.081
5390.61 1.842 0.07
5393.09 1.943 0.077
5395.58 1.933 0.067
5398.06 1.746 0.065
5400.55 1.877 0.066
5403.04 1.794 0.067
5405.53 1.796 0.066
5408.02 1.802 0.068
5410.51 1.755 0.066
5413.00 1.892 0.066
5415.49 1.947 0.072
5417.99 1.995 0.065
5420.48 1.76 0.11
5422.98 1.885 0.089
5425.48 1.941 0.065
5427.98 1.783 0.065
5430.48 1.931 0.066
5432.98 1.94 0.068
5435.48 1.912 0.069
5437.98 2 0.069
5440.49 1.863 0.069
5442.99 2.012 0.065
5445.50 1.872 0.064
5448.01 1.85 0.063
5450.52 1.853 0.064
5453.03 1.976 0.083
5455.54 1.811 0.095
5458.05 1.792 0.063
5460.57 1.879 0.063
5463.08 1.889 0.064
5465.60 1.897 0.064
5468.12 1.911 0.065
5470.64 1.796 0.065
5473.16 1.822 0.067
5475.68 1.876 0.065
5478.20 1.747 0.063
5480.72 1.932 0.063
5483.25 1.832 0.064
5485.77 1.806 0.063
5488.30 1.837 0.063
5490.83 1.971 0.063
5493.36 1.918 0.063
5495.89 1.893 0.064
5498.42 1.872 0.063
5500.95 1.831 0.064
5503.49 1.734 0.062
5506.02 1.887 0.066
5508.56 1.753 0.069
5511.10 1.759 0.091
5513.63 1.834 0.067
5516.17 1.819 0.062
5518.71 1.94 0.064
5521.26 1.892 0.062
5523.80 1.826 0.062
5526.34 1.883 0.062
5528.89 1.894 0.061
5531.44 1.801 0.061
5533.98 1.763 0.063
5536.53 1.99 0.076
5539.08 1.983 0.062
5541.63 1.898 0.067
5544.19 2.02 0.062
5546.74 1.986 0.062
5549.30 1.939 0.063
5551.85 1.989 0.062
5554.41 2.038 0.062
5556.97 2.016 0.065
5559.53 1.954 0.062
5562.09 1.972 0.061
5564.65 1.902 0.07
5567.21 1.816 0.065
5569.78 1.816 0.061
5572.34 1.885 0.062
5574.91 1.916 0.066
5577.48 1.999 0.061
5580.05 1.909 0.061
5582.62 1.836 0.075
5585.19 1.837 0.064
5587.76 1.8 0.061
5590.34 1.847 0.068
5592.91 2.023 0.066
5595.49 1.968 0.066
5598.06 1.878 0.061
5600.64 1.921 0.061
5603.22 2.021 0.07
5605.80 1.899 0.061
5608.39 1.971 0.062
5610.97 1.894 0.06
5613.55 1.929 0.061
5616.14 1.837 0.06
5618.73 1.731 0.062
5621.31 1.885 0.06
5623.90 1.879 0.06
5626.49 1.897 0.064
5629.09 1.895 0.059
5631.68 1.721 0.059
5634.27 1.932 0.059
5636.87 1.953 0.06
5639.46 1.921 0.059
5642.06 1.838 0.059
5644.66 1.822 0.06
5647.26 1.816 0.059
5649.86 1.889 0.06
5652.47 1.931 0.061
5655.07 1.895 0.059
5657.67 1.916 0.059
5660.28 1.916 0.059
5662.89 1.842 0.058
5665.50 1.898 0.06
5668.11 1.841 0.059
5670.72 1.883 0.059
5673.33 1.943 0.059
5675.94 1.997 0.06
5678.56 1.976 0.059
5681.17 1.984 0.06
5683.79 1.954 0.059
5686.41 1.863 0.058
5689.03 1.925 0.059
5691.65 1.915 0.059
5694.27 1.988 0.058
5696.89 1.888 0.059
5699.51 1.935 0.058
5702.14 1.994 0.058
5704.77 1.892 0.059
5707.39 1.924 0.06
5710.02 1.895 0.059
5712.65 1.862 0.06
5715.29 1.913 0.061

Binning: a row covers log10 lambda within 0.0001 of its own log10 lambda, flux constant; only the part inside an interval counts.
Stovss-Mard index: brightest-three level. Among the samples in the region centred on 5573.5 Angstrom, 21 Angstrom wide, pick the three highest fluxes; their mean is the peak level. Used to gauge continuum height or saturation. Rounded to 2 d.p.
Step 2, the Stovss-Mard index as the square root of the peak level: 1.39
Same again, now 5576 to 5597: 1.41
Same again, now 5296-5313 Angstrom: 1.42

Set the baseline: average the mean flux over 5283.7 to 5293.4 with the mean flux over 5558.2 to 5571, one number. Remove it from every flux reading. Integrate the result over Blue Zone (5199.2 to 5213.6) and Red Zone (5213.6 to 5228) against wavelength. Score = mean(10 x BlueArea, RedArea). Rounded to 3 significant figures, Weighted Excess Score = -24.5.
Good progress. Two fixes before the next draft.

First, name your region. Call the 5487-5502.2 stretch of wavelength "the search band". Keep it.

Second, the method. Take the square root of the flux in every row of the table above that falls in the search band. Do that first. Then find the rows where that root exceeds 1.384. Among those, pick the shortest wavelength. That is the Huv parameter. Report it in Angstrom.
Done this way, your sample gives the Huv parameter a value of 5490.83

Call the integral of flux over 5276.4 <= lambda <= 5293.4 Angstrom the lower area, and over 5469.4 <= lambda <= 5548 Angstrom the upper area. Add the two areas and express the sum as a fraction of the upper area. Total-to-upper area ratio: 1.22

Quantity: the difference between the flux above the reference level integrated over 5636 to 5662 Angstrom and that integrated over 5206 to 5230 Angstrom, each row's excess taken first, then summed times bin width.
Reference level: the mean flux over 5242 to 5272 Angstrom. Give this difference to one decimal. 6.3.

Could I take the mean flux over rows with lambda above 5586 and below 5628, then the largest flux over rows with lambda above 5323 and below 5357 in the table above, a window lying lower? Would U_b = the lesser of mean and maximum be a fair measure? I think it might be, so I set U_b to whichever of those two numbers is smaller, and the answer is 1.90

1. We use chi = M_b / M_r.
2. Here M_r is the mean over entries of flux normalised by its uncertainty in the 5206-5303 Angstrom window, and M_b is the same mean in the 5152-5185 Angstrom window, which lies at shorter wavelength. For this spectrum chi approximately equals 0.81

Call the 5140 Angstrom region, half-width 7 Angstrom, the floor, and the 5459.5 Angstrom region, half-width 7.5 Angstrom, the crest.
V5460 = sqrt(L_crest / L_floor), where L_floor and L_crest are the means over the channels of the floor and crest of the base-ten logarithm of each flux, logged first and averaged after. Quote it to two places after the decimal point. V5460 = 1.16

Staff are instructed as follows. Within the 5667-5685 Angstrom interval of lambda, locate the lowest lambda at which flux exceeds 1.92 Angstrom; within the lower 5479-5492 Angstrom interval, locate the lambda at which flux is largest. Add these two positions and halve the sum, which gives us 5582.1 Angstrom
